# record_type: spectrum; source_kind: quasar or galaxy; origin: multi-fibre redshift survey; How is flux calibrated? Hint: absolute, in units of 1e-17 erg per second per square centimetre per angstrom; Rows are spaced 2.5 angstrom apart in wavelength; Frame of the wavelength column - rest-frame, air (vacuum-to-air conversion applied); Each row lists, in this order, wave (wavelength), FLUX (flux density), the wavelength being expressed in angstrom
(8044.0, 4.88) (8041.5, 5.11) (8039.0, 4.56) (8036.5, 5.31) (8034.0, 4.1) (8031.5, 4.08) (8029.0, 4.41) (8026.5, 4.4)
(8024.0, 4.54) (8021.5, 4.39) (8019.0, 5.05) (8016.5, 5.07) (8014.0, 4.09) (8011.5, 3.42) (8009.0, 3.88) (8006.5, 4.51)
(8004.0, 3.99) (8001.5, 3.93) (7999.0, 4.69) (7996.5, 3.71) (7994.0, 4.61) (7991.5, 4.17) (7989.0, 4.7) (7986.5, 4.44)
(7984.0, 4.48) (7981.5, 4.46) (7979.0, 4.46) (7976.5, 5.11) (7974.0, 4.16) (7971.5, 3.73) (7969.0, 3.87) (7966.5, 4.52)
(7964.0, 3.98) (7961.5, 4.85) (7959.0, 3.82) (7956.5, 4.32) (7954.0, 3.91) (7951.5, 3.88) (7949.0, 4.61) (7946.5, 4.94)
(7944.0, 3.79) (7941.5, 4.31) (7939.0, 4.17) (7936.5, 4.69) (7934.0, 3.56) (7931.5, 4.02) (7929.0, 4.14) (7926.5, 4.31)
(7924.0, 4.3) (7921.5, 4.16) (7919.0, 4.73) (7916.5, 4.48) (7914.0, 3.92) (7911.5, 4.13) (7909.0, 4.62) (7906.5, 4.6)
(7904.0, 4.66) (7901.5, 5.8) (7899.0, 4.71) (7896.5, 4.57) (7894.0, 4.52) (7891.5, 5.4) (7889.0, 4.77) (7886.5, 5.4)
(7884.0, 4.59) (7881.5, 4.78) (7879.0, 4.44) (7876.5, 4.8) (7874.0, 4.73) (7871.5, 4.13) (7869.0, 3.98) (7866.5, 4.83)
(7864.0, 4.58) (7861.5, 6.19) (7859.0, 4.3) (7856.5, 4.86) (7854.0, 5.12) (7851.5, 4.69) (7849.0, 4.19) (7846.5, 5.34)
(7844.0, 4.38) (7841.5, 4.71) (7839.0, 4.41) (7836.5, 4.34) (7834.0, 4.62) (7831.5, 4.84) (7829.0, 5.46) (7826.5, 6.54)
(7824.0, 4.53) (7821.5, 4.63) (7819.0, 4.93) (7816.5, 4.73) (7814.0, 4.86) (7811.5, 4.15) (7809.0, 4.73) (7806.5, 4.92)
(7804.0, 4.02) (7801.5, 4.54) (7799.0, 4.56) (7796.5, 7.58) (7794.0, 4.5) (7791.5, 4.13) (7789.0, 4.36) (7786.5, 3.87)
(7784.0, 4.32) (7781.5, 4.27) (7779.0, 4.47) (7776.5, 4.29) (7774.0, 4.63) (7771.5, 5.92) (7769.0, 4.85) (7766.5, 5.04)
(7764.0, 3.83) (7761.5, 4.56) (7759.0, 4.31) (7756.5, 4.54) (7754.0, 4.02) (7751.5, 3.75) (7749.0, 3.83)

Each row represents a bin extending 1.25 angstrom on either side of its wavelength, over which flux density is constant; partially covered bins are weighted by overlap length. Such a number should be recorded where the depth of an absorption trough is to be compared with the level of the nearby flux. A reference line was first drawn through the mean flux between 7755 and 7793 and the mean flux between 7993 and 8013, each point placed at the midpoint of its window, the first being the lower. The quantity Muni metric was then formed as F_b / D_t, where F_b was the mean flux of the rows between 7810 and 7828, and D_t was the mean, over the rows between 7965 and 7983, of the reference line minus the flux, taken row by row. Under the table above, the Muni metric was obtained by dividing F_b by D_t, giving -26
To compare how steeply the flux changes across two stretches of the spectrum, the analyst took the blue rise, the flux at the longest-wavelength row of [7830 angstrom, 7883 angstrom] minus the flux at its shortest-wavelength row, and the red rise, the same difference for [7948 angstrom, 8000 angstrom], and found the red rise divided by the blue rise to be -1.3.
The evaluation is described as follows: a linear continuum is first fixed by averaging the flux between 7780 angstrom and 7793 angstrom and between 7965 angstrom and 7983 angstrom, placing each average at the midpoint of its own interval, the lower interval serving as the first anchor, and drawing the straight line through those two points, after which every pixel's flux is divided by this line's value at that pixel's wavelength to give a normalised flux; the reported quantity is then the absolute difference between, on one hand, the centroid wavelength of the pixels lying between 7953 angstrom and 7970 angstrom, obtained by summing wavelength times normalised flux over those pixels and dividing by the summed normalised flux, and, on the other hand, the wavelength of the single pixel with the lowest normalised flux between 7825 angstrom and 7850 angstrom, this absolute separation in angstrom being 112.5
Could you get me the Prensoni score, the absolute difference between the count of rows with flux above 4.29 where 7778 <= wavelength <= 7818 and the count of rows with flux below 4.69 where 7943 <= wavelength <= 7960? 5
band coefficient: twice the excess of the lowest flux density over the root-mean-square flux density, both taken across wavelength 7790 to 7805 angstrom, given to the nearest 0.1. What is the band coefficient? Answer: -2.0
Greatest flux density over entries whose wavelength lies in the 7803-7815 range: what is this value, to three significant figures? 4.92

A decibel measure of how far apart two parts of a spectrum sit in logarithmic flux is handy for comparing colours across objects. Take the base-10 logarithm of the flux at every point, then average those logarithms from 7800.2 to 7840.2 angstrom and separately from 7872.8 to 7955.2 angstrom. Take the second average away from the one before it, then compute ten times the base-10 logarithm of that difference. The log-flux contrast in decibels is -16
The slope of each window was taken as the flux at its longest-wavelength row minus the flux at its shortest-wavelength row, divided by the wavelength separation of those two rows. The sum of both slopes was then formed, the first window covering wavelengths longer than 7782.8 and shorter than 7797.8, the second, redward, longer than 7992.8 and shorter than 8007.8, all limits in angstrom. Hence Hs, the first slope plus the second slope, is 0.25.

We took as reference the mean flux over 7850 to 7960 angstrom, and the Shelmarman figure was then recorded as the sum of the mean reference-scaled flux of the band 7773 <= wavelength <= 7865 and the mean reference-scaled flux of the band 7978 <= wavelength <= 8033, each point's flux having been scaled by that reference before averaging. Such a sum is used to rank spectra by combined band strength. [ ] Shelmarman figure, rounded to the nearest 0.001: 2.006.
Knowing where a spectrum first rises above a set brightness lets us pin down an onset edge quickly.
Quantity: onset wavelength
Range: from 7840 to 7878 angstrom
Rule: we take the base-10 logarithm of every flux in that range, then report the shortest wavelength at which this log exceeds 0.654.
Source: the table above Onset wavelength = 7841.5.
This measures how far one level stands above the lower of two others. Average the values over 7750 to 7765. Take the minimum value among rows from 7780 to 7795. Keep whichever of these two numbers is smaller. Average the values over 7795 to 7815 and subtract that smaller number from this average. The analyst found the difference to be 1.05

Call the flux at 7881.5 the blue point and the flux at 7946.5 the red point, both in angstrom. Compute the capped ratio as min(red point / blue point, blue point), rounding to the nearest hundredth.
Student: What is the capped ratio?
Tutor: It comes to 1.03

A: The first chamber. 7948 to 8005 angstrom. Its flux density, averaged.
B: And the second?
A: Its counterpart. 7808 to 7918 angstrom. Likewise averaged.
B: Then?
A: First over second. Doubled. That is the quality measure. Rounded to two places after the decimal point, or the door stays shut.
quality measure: 1.80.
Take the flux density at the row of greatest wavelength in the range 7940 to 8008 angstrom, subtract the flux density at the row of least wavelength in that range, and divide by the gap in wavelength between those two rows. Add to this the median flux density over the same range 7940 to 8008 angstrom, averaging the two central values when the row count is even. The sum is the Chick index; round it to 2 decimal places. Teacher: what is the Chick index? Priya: 4.32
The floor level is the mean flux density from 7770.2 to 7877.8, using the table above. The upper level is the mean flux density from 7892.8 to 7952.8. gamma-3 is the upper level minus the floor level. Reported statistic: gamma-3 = -0.34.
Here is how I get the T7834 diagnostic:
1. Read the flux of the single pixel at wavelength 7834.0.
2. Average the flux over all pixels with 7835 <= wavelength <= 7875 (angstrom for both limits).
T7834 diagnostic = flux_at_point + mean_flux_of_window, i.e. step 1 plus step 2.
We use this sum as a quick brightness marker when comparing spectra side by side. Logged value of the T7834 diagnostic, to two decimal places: 9.29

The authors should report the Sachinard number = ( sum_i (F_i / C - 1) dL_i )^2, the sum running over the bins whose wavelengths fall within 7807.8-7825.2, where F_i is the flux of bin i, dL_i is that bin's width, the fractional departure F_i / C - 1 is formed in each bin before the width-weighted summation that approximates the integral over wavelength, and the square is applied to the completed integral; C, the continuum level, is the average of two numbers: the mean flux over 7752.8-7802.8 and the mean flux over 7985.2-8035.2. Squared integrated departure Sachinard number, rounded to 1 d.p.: 0.5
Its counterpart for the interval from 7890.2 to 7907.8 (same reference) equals 2.8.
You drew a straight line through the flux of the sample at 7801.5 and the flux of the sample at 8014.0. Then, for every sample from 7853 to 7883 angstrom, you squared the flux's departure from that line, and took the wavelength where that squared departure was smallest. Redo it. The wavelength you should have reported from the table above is 7879.0 angstrom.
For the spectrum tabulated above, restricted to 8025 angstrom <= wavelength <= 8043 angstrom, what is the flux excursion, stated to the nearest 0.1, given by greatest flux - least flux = 1.2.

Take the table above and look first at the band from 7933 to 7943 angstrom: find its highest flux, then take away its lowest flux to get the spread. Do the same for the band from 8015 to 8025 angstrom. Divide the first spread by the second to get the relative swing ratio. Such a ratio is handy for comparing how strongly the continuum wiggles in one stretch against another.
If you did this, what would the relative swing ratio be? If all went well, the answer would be 1.7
